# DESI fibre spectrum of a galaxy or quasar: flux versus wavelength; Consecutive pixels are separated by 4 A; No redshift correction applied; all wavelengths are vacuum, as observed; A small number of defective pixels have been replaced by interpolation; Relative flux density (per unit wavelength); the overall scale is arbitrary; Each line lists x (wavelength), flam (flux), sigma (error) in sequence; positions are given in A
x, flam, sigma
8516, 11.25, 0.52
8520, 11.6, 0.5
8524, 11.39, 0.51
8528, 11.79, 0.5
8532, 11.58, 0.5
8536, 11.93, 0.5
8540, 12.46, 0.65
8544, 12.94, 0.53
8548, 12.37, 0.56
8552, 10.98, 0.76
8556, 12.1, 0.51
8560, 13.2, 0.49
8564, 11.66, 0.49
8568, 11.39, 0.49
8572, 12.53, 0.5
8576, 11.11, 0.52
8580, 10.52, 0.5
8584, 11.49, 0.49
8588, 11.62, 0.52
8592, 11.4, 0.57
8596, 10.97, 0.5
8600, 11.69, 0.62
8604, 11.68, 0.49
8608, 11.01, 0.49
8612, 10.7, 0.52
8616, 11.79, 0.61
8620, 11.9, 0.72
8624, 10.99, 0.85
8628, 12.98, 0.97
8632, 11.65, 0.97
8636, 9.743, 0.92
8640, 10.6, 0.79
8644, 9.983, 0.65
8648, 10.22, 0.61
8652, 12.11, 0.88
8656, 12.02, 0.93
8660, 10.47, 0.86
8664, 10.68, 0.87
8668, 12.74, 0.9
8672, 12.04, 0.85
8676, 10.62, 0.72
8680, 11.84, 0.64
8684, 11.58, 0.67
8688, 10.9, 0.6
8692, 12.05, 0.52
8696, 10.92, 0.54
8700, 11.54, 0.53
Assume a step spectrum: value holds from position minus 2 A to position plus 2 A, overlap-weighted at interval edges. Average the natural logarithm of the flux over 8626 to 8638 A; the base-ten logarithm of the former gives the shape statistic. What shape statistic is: 0.386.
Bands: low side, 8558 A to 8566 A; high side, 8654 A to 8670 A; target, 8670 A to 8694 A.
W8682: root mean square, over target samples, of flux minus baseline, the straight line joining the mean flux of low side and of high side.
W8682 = 0.60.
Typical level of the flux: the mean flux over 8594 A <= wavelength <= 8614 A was 11.2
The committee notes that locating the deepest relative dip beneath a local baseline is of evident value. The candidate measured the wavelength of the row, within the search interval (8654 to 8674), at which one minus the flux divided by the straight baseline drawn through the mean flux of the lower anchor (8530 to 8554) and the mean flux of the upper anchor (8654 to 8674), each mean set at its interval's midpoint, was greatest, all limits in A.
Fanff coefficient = 8660 A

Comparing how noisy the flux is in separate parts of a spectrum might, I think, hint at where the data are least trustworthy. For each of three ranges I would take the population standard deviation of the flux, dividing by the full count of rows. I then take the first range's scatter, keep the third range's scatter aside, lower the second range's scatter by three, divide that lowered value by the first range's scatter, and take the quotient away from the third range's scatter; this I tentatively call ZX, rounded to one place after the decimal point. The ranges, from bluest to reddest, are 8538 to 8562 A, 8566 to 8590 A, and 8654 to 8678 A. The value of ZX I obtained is 4.3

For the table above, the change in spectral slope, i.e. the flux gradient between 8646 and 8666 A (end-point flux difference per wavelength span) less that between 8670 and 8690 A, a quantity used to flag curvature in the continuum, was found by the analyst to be 0.10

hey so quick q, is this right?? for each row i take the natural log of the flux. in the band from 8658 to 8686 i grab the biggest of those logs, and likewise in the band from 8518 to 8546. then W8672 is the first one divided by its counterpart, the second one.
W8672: 0.99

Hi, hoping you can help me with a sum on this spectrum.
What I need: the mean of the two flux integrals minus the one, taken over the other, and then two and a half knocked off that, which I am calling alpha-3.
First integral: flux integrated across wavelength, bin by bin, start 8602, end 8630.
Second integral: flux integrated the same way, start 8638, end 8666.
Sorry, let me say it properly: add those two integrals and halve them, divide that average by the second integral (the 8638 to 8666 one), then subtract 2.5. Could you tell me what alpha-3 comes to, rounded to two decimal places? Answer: -1.47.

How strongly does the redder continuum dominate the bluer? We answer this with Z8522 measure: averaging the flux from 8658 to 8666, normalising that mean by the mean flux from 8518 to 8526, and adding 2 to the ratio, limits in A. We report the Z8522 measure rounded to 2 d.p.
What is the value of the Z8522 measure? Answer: 2.92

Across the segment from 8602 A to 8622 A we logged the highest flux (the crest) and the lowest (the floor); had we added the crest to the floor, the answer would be 22.6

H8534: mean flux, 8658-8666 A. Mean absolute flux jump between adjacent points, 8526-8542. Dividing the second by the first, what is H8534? 0.034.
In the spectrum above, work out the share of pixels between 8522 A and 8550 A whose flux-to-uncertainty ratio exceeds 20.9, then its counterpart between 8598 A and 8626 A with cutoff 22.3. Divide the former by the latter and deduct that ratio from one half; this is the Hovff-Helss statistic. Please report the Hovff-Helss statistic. -2.5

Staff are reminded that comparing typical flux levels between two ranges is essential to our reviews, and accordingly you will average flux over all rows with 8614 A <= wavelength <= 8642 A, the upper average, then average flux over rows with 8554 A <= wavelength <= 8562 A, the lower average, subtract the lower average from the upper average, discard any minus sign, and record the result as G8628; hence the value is 1.27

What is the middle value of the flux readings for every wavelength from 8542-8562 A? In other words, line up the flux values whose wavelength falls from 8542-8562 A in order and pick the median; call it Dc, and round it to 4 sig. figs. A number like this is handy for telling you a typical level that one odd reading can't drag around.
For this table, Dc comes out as 12.37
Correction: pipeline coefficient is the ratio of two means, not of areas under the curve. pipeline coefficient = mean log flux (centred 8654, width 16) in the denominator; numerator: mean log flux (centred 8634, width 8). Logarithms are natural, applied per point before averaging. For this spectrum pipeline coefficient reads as 0.98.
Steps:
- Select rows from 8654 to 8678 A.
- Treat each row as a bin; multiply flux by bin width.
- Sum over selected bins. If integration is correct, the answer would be 274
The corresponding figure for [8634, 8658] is 259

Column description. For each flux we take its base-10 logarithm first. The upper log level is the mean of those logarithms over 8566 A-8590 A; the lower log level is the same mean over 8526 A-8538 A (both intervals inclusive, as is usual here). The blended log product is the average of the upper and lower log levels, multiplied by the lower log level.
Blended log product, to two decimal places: 1.14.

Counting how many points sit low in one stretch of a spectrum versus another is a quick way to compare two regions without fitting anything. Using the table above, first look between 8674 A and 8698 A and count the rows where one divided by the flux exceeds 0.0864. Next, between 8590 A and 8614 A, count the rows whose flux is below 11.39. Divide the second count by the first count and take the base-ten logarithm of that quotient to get 0.0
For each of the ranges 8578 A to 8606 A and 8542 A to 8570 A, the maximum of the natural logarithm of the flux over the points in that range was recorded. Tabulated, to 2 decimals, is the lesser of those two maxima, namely 2.46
